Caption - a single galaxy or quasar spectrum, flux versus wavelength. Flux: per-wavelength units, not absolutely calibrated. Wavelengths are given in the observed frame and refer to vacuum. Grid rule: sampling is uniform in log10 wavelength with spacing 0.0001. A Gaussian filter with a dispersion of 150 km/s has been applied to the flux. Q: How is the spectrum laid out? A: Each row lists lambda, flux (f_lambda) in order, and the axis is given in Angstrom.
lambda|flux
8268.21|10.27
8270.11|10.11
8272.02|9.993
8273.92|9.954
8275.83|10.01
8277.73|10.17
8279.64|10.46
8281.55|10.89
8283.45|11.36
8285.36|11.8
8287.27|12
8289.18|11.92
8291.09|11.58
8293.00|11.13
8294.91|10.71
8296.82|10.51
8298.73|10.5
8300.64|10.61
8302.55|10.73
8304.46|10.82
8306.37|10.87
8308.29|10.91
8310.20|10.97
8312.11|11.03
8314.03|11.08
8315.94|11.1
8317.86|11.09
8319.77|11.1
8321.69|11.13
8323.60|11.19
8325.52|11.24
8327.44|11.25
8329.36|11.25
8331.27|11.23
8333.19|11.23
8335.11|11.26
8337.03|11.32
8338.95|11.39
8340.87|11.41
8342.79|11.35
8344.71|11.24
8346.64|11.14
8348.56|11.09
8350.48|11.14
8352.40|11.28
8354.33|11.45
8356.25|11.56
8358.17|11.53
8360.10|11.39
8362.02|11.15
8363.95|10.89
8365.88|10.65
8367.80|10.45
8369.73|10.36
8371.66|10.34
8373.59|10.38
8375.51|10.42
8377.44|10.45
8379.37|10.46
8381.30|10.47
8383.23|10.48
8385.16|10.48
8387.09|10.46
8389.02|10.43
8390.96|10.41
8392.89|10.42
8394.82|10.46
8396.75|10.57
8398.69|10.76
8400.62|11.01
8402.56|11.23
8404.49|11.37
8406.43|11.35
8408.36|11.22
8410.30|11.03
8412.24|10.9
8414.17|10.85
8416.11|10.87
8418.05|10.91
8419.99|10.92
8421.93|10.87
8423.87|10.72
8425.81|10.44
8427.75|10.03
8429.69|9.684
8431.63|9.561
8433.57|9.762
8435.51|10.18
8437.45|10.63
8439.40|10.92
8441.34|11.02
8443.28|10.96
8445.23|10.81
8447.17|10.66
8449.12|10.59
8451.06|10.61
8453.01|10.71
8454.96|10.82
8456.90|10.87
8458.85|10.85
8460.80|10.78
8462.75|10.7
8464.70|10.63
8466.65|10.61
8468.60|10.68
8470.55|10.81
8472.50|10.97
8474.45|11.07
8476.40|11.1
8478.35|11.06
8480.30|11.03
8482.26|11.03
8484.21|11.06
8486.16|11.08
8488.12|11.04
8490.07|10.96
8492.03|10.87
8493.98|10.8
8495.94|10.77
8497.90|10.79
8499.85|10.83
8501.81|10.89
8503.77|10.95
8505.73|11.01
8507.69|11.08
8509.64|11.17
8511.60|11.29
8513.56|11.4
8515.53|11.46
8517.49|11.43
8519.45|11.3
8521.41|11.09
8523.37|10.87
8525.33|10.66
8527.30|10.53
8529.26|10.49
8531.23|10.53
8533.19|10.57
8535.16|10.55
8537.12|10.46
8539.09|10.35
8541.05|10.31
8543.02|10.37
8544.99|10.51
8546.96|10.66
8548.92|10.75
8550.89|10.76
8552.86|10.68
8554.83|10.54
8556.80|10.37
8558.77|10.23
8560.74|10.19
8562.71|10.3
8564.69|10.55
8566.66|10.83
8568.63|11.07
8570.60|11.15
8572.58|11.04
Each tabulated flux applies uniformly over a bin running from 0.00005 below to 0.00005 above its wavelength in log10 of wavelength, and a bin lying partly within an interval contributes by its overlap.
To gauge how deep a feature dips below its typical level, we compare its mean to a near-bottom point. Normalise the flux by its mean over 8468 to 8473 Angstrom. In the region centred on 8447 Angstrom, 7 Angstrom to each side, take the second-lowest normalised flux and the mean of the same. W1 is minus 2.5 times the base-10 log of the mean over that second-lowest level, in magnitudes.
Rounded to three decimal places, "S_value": -0.016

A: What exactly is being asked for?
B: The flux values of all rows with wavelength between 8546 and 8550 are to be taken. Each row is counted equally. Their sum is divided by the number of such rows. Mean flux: 10.7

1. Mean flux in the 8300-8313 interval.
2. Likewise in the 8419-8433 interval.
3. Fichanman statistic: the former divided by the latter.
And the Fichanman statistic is 1.05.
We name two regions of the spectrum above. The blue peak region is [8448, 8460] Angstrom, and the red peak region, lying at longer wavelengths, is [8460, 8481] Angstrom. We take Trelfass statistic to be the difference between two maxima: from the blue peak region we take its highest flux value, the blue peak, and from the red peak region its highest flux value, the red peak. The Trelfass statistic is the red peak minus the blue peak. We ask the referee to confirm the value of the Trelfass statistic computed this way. 0.23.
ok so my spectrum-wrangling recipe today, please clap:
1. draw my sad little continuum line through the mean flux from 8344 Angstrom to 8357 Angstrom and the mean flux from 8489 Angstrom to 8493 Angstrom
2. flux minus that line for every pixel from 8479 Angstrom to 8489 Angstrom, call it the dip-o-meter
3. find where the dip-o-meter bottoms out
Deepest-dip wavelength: 8480.30 Angstrom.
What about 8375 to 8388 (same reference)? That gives 8375.51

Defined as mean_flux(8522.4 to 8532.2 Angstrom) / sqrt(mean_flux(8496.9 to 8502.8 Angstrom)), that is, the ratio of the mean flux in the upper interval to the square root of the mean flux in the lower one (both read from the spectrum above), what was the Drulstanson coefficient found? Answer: 3.22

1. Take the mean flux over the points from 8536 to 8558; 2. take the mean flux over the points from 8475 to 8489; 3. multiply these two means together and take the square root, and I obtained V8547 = 10.79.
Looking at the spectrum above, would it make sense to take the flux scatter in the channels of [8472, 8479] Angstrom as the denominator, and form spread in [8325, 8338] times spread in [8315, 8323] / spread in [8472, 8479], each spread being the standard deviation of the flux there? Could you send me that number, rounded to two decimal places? 0.01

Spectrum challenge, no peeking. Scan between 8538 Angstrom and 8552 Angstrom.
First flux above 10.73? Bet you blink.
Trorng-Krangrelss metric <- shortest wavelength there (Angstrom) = 8548.92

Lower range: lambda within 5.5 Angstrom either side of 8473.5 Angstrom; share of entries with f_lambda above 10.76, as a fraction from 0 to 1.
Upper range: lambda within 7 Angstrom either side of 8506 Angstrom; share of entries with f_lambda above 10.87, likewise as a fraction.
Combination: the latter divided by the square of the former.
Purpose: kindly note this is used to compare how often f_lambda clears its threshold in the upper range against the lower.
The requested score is 1.2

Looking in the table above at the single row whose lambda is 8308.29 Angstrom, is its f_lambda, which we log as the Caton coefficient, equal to 10.91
